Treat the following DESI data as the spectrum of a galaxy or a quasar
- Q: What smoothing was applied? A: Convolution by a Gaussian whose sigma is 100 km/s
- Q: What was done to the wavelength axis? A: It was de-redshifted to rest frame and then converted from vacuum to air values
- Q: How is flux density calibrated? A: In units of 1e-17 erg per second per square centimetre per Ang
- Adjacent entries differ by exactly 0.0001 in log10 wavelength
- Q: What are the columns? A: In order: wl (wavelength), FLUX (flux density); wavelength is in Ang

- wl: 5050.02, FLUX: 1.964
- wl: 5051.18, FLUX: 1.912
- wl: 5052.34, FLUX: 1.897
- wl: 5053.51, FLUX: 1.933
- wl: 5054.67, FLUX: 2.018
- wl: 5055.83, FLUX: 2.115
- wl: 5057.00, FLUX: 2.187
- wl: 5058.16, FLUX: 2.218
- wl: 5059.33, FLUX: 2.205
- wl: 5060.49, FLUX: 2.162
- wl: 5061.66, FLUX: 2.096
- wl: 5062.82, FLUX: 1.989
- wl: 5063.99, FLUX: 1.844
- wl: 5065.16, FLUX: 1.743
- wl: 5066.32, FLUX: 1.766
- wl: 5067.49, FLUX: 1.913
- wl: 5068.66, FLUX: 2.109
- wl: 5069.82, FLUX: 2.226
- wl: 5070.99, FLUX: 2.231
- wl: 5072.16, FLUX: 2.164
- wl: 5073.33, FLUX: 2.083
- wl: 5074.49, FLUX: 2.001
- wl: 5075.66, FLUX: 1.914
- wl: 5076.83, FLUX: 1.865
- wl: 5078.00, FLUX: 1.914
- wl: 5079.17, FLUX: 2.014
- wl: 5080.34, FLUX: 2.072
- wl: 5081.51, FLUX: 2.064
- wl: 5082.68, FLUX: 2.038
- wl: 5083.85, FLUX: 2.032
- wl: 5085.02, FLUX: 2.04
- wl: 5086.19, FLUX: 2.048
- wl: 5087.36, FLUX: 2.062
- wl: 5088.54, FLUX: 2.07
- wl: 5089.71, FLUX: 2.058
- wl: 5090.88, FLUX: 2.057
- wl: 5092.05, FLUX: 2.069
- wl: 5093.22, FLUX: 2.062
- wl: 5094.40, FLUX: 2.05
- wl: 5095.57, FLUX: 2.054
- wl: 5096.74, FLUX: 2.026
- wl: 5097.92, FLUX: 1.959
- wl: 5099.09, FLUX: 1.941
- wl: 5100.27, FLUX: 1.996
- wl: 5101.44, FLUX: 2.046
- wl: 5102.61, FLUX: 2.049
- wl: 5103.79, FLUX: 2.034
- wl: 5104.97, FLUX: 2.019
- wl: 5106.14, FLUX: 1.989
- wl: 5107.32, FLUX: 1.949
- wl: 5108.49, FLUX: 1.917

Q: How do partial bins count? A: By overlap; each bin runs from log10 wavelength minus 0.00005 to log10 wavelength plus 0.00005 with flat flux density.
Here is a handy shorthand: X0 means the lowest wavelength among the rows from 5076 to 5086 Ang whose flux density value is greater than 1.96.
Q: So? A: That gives 5079.17 Ang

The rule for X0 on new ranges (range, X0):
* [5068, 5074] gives 5068.66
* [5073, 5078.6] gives 5073.33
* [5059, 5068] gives 5059.33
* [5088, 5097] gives 5088.54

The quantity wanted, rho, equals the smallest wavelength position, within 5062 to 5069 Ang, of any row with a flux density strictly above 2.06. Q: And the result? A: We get 5068.66 Ang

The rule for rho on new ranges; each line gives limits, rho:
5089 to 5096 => 5092.05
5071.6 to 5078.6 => 5072.16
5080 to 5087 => 5080.34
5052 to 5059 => 5055.83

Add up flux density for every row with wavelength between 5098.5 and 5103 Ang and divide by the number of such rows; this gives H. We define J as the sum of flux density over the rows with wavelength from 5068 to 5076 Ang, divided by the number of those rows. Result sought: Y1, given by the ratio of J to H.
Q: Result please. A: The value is 1.05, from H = 2.01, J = 2.10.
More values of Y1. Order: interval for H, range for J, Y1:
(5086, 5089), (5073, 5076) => 0.97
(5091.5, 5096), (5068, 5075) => 1.04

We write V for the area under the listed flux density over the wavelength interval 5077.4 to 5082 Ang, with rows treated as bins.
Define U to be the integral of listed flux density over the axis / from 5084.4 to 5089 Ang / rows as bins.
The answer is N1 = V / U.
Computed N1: 1.0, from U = 9.4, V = 9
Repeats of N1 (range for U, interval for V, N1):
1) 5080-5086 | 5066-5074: 1.4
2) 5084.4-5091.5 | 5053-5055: 0.3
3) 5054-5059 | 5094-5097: 0.6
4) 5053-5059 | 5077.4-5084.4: 1.1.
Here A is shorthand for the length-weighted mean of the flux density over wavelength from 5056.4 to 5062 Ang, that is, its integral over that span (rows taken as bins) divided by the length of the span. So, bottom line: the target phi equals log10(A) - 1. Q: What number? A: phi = -0.663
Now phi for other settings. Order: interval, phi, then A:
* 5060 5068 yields -0.715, 1.93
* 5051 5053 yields -0.721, 1.90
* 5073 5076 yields -0.698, 2.00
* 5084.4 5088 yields -0.689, 2.05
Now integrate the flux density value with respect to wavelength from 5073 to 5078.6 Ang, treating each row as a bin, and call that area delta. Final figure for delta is 10.9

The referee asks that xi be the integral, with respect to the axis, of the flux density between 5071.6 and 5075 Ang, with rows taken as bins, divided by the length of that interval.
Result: 2.09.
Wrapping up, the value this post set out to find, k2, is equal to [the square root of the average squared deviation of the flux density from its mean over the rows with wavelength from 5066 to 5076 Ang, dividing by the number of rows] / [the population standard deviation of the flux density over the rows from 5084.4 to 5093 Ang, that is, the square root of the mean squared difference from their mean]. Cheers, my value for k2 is 14.9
